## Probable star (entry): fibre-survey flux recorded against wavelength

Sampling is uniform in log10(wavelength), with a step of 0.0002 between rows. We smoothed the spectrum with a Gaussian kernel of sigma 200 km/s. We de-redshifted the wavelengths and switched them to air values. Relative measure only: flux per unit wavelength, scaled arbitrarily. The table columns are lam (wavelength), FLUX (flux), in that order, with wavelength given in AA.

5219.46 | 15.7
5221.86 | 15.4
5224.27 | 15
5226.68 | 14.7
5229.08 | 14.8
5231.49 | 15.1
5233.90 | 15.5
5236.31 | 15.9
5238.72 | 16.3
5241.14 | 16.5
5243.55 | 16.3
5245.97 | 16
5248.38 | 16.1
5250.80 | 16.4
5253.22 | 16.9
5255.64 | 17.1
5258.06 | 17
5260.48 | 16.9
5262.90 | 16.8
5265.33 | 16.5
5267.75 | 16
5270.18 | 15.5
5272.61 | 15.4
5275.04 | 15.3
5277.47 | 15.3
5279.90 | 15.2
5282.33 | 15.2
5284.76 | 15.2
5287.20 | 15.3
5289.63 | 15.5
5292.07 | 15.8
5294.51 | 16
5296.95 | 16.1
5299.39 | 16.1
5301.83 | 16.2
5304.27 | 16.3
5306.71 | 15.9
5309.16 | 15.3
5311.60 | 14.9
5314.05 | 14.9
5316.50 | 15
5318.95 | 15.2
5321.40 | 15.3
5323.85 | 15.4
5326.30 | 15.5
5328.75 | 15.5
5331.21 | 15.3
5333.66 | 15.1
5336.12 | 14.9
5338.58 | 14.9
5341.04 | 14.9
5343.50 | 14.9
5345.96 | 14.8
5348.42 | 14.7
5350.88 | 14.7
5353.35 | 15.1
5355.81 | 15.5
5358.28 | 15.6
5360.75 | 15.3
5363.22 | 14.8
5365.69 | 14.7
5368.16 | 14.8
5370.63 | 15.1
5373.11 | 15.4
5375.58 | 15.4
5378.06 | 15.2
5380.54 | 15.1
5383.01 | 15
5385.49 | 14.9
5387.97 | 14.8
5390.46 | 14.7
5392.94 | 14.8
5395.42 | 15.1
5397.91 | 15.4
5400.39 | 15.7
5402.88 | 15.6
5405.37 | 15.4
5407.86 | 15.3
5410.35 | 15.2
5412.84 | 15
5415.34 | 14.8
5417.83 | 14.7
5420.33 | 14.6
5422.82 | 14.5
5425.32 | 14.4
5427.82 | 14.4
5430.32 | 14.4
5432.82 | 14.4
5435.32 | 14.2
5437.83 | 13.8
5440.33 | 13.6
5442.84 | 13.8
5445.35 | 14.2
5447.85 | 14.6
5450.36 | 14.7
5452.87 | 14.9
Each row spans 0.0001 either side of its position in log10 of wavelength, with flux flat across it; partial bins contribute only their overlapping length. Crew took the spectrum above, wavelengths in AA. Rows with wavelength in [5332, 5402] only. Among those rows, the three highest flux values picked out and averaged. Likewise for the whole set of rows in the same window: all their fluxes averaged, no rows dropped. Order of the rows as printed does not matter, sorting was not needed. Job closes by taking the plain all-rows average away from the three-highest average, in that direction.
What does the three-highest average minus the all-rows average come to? 0.55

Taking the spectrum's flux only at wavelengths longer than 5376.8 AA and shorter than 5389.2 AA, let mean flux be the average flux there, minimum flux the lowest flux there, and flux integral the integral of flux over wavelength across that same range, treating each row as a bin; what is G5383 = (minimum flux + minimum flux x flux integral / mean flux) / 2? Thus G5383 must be 99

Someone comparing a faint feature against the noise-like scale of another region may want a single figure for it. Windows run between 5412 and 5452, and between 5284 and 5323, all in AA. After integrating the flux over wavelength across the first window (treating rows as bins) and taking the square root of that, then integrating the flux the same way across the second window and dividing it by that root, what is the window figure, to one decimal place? 25.3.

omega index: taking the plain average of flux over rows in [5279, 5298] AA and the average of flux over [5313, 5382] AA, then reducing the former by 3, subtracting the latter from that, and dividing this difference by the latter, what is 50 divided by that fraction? -294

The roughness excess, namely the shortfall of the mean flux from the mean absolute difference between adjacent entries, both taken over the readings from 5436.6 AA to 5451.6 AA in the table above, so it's -13.9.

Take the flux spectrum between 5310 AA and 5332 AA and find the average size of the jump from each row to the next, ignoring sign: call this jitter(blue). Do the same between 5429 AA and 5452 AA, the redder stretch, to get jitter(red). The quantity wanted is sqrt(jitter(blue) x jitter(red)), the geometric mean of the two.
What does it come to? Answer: 0.154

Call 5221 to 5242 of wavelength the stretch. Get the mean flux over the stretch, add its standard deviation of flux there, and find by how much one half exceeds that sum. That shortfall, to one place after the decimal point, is -15.6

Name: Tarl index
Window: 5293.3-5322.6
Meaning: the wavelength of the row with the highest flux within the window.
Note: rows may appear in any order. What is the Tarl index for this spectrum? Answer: 5304.27 AA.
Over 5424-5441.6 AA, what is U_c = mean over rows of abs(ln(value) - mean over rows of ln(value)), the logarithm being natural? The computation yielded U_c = 0.019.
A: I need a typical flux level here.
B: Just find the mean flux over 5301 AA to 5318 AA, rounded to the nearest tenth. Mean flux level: 15.5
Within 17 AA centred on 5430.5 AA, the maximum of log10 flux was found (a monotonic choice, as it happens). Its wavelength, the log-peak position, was 5422.82 AA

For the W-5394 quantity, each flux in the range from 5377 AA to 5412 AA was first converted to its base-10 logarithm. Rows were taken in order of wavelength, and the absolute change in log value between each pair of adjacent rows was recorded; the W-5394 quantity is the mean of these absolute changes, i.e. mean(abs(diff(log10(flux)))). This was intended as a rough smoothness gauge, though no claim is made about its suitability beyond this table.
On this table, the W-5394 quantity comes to 0.0044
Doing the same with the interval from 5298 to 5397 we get 0.0048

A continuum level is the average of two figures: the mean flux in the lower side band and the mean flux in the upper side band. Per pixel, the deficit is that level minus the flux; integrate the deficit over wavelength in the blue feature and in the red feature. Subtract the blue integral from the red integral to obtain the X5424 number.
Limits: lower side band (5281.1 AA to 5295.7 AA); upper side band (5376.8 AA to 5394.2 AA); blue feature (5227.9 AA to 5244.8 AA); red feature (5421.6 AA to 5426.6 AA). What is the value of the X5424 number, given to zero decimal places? 13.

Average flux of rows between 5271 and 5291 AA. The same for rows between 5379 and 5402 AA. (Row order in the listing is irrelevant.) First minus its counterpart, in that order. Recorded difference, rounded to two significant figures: 0.24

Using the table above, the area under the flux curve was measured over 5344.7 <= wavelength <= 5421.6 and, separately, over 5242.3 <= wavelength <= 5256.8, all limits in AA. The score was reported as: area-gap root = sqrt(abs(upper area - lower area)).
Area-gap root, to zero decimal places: 30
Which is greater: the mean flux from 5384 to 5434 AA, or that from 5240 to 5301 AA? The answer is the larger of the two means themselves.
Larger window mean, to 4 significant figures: 16.02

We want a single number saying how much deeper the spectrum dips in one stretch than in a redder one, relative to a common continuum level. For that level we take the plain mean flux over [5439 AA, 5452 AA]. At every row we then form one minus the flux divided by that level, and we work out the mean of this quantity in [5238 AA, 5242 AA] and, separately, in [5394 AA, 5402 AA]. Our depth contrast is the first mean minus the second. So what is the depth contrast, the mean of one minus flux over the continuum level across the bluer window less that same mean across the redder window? -0.071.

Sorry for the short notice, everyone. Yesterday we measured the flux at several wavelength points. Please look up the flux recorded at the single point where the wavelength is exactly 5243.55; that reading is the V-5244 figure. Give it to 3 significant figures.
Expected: 16.3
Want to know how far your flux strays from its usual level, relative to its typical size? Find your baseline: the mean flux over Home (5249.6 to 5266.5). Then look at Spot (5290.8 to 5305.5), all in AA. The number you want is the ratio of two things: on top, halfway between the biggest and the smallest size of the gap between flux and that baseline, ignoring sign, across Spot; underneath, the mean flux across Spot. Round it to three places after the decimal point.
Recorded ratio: 0.047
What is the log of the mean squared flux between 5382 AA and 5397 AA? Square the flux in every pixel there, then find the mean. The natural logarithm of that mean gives 5.40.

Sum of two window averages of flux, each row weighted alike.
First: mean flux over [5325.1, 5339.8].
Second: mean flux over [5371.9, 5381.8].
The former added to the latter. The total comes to 30.5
